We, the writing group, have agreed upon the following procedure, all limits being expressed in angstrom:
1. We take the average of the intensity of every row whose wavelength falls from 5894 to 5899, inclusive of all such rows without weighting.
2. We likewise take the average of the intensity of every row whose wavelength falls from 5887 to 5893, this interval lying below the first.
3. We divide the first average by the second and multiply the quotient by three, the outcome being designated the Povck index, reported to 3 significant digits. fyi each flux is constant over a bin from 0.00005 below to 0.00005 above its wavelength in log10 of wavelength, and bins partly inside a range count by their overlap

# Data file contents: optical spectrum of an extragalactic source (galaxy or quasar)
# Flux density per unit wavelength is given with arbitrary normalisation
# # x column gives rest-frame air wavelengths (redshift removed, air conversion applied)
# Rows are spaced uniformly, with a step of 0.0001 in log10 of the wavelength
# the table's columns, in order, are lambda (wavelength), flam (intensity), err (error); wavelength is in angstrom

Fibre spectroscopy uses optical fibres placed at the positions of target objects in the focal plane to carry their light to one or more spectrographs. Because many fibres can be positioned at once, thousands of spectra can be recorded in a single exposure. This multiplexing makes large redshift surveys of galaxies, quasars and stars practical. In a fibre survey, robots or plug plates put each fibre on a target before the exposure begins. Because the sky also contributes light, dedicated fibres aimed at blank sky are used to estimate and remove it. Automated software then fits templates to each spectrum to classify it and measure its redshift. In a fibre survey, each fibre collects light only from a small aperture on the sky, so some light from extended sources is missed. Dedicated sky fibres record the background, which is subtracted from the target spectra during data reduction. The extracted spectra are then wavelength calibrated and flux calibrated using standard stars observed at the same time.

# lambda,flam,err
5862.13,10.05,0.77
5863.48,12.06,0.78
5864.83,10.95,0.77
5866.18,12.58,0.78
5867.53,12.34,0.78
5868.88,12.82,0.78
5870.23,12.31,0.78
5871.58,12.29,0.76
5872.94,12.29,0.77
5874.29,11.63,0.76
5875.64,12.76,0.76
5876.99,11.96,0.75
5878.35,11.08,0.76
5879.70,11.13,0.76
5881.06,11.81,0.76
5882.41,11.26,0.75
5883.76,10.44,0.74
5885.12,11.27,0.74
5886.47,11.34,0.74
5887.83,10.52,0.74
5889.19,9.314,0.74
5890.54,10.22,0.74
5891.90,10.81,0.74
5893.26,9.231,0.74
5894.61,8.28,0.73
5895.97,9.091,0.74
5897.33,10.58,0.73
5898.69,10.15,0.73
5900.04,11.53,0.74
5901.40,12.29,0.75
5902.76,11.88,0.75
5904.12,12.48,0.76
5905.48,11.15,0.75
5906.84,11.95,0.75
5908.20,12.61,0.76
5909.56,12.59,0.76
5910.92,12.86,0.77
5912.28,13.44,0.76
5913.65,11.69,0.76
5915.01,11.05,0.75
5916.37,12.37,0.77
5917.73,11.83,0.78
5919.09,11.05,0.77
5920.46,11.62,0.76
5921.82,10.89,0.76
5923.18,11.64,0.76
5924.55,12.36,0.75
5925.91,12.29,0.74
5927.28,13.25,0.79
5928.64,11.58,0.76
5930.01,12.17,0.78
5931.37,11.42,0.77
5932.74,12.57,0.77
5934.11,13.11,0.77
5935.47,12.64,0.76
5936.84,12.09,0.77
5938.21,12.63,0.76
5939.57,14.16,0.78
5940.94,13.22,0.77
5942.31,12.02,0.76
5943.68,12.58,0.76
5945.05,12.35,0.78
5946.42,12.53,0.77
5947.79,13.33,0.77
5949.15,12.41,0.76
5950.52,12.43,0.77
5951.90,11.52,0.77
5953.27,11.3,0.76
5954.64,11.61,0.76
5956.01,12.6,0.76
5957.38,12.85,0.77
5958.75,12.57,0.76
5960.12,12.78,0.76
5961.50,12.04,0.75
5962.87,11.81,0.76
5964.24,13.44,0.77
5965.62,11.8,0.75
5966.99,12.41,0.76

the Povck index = 2.80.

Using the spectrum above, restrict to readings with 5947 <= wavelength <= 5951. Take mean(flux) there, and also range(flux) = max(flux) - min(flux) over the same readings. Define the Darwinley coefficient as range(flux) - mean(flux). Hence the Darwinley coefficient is -11.8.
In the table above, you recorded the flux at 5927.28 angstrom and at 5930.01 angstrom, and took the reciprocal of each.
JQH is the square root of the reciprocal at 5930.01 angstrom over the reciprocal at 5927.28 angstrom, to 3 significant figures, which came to 1.04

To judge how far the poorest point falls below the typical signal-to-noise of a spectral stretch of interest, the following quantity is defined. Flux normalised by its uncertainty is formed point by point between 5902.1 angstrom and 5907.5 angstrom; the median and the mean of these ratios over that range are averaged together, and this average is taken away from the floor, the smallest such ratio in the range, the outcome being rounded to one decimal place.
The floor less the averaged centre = -1.0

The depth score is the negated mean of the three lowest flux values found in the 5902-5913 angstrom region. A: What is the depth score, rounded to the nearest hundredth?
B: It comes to -11.66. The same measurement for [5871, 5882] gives -11.28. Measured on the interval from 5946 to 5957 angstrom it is -11.48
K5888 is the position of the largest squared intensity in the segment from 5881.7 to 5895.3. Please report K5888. 5886.47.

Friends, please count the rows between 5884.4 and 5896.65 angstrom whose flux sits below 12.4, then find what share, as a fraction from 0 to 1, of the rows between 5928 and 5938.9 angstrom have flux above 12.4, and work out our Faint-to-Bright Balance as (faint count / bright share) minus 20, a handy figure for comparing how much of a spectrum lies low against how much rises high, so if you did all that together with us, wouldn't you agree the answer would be -2.0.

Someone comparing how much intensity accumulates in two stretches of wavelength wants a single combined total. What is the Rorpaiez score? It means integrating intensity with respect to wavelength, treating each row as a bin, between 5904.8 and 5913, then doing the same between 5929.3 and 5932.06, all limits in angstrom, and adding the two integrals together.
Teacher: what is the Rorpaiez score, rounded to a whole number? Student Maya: 134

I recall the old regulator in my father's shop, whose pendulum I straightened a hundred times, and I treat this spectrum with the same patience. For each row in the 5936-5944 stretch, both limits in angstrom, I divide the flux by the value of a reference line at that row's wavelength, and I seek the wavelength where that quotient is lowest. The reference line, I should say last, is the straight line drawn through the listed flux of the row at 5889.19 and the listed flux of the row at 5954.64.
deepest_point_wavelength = 5942.31 angstrom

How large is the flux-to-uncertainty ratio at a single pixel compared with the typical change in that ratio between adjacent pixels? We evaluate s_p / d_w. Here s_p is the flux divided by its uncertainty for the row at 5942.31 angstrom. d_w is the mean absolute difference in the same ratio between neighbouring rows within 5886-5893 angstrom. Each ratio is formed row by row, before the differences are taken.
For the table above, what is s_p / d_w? 13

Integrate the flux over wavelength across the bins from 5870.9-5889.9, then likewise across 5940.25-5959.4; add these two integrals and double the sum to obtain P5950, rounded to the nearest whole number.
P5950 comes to 906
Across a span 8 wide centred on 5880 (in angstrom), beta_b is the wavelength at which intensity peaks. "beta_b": 5876.99 angstrom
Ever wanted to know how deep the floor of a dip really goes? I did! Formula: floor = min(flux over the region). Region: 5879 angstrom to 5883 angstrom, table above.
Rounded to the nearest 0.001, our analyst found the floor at 11.130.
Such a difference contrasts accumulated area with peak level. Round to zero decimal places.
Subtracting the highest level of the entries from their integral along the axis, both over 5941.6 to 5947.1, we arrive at 55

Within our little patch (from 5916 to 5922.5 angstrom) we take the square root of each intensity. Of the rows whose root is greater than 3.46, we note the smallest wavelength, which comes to 5916.37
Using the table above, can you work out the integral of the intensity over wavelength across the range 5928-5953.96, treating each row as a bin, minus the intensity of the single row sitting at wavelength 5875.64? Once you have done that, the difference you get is 310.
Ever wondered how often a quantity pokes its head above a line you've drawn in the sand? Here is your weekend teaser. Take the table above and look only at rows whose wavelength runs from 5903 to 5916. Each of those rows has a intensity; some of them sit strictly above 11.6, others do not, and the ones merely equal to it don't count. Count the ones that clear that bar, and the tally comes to 7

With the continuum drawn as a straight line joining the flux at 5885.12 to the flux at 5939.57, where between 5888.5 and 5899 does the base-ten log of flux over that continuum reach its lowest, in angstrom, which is 5894.61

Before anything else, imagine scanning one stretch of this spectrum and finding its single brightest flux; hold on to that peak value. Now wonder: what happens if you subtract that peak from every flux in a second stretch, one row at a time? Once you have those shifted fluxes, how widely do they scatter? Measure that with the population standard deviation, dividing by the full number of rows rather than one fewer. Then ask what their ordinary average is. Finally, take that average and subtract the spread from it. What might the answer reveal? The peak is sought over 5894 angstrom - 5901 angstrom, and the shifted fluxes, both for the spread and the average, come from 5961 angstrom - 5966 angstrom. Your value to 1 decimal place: 0.1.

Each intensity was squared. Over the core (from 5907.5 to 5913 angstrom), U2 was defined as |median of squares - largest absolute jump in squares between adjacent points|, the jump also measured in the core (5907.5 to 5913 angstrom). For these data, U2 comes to 147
